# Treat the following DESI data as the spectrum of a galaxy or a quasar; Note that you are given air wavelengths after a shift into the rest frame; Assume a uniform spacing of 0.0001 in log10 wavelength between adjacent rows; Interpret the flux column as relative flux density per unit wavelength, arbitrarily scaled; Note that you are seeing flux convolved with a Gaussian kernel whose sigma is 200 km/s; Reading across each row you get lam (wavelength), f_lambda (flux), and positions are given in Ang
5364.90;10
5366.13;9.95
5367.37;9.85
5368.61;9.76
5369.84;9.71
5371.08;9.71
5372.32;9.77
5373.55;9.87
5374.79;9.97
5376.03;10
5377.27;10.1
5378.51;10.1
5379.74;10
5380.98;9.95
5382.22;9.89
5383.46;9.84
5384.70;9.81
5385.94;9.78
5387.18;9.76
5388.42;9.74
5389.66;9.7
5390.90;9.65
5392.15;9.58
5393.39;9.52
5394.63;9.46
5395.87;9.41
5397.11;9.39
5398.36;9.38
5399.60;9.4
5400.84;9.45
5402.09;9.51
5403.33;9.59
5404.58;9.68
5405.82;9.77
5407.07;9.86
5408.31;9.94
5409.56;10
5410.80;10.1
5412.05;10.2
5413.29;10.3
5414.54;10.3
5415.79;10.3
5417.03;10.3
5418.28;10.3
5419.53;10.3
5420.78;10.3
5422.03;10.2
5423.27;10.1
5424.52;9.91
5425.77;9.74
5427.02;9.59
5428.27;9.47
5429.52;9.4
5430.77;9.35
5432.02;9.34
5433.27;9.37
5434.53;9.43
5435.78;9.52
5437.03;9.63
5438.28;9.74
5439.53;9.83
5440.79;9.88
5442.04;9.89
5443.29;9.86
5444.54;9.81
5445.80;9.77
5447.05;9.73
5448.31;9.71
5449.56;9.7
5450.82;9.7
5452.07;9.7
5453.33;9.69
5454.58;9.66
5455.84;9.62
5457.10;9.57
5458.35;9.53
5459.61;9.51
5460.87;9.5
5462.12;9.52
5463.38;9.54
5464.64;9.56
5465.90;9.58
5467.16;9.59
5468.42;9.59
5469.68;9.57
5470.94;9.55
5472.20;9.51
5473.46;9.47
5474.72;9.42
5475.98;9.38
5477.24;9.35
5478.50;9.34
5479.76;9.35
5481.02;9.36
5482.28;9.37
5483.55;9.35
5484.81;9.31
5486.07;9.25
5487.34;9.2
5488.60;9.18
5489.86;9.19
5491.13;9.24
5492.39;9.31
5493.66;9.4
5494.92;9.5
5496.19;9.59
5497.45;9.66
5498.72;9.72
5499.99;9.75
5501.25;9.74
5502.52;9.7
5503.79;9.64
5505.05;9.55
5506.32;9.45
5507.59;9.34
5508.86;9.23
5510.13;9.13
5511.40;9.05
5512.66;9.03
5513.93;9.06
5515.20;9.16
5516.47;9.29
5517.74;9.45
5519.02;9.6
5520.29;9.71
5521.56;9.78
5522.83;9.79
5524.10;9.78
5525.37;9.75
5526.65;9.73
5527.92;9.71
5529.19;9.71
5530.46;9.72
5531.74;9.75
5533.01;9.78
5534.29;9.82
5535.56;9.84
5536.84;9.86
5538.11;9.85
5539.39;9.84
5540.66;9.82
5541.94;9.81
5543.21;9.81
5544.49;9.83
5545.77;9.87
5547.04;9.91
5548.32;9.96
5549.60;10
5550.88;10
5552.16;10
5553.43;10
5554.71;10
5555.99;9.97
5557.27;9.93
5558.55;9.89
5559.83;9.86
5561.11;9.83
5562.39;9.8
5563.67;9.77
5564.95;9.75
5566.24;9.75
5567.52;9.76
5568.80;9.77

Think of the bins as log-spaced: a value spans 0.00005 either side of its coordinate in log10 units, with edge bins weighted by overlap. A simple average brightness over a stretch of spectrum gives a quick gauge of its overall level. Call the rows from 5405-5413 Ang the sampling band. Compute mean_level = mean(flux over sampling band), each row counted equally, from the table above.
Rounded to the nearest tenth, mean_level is 10.0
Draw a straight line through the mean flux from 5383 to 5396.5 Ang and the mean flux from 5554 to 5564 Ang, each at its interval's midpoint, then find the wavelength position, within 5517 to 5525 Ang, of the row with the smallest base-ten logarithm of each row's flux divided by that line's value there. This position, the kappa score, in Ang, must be 5517.74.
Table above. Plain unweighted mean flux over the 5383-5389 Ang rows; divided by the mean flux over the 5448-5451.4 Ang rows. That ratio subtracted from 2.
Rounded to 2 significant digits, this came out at 0.99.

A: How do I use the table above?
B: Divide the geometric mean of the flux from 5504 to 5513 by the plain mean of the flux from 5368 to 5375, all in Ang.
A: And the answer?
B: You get 0.94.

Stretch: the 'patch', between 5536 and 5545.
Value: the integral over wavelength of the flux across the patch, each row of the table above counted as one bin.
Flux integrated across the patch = 88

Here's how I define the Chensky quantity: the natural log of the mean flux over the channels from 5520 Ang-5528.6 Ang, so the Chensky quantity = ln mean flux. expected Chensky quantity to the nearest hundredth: 2.28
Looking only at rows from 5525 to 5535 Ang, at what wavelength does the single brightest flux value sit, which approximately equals 5534.29 Ang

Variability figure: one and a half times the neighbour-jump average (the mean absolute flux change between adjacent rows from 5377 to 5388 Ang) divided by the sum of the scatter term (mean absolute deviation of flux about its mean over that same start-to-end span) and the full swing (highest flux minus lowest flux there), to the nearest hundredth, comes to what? 0.14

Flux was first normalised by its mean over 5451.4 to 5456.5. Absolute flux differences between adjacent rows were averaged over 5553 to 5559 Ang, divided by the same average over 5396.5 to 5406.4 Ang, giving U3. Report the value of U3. 0.5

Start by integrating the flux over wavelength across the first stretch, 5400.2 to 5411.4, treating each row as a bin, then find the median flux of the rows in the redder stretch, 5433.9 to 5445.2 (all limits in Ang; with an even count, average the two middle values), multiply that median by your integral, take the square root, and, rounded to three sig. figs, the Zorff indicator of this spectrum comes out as 32.8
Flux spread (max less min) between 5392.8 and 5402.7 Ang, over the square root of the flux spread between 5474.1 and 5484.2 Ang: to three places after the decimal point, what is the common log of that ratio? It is -0.305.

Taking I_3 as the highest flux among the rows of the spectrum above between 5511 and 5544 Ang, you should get 9.86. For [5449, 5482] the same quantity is 9.7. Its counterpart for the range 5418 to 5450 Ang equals 10.3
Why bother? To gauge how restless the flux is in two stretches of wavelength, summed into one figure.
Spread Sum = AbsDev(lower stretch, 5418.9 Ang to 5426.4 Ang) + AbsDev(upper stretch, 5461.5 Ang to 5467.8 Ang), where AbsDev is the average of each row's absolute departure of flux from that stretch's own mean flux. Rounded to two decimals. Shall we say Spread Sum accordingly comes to 0.20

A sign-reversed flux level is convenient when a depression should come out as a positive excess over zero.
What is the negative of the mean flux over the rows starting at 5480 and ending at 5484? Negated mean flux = -9.4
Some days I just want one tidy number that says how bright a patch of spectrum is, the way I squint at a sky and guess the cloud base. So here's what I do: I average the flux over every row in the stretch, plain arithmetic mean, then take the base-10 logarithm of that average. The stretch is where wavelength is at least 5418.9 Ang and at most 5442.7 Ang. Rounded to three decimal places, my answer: 0.988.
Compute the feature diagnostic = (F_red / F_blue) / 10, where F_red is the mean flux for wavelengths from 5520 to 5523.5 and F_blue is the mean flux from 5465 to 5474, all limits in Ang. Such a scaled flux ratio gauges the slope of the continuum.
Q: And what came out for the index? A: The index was 0.102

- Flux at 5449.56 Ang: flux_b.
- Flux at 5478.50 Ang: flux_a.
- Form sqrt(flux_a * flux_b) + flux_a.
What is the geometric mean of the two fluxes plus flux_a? 18.9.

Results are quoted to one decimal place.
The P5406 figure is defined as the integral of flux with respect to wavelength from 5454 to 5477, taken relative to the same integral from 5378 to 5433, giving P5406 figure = 0.4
